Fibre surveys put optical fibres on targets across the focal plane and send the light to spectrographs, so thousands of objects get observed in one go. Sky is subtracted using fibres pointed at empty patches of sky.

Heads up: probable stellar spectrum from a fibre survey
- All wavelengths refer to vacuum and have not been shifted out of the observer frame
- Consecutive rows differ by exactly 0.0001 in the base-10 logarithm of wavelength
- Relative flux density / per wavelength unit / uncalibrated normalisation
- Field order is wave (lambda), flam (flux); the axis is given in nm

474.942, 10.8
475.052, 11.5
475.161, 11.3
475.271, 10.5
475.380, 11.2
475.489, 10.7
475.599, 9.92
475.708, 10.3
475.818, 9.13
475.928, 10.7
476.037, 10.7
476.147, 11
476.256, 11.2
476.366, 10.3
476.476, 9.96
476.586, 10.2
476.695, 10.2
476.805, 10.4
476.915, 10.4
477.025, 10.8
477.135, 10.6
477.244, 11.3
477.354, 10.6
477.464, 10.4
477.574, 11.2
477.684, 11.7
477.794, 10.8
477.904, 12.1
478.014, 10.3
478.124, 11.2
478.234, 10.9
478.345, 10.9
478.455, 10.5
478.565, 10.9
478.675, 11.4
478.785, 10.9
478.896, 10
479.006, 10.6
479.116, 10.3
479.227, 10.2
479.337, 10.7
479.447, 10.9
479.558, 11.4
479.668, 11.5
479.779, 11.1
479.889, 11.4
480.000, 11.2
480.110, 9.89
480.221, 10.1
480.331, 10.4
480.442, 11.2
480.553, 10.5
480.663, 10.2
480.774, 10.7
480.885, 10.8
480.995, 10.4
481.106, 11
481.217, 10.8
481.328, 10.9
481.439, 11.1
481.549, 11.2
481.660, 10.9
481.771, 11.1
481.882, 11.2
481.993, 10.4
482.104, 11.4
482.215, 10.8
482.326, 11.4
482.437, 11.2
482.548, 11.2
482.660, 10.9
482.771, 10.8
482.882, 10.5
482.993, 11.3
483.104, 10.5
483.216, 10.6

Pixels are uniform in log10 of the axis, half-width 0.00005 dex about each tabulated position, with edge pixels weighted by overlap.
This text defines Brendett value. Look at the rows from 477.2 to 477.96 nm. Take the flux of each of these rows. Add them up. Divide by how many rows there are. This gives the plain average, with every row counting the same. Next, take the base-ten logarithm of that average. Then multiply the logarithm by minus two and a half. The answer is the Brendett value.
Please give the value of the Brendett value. -2.62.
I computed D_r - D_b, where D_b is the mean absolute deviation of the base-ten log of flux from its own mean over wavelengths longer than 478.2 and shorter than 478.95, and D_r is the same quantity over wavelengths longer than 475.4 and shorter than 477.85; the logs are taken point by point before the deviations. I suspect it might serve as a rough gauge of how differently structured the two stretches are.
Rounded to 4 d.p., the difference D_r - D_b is 0.0043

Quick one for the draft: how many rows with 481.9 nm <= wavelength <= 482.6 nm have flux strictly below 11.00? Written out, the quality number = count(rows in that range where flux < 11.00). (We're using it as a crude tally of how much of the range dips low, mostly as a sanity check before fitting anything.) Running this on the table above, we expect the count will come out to 2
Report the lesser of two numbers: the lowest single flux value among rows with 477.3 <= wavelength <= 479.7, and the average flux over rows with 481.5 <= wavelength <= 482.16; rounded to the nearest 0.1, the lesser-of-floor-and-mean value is 10.0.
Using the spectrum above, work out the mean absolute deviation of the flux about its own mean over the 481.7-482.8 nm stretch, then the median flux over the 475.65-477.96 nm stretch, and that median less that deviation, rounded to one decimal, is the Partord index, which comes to 10.3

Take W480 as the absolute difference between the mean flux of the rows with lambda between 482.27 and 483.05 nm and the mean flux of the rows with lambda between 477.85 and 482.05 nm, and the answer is 0.22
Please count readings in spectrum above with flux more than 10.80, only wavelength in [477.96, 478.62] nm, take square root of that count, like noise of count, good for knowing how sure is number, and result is 2.00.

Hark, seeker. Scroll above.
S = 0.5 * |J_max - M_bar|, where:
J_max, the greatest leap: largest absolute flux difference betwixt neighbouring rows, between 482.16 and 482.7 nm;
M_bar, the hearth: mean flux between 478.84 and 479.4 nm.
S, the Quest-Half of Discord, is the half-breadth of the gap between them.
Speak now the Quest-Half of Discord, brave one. 4.88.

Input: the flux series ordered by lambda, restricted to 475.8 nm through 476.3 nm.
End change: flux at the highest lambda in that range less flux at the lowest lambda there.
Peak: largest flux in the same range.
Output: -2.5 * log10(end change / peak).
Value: 1.8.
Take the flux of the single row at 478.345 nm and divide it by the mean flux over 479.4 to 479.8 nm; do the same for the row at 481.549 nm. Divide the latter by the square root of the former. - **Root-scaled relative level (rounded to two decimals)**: 1.01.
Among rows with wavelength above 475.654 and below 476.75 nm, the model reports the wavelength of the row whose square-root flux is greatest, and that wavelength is 476.256 nm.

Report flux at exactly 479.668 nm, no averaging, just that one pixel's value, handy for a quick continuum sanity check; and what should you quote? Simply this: 11.5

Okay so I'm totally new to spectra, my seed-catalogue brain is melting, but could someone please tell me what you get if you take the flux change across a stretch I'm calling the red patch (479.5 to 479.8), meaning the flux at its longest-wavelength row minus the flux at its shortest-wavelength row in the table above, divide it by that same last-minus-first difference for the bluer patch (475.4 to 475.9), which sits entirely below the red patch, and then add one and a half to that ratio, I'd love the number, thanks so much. 1.7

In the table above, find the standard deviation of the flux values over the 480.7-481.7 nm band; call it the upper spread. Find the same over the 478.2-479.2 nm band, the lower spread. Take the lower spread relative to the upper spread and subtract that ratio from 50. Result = 48.2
